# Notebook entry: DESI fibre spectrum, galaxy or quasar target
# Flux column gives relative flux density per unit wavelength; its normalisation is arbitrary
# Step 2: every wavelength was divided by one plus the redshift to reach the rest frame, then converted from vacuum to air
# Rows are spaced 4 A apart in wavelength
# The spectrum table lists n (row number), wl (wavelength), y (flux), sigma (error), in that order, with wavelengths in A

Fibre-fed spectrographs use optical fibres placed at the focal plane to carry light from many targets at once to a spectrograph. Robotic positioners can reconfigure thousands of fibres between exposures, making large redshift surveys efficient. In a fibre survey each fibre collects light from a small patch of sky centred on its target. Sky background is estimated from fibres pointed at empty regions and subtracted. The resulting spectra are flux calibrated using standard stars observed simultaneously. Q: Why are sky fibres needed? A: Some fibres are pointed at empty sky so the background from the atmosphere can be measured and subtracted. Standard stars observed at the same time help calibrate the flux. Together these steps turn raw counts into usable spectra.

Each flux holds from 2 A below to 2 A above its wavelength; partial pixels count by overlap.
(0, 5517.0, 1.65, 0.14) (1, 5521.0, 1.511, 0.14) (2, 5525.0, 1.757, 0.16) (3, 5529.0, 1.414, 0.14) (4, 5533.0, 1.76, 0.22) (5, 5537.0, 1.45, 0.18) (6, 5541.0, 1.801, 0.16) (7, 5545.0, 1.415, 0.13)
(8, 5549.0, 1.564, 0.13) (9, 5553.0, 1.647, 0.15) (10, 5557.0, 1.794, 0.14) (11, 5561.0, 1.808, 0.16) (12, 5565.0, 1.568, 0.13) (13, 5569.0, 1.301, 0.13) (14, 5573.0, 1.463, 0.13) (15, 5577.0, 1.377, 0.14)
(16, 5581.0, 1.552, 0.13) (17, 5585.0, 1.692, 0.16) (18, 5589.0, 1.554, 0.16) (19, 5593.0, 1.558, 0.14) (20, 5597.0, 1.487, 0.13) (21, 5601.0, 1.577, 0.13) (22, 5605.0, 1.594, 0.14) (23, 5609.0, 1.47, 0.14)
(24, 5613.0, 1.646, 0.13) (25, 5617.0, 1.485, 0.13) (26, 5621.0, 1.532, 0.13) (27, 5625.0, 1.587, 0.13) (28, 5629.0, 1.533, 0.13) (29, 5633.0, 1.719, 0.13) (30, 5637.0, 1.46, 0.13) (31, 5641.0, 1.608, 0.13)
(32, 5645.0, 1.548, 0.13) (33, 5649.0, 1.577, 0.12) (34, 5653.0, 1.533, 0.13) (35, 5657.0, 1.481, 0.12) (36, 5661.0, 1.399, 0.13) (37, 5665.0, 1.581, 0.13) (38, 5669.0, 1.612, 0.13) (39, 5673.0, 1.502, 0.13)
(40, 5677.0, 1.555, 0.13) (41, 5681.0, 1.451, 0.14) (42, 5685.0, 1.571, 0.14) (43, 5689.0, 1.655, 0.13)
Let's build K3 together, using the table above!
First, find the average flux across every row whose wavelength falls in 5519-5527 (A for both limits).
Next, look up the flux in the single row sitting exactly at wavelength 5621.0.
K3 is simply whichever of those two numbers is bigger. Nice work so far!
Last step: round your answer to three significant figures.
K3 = 1.63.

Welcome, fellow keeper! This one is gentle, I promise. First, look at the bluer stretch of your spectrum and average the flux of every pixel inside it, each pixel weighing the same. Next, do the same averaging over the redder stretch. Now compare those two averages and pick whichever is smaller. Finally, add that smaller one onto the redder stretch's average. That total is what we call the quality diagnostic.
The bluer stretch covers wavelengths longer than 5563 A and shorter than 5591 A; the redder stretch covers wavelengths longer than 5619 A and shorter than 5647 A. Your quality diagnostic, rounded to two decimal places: 3.07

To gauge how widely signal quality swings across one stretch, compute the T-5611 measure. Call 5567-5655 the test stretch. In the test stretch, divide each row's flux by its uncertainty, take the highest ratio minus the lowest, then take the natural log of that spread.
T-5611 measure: 1.3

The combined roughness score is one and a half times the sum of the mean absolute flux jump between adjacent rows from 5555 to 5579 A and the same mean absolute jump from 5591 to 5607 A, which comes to 0.320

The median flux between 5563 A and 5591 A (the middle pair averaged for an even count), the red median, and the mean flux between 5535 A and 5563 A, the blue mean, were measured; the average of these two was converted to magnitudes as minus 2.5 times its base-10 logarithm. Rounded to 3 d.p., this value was -0.508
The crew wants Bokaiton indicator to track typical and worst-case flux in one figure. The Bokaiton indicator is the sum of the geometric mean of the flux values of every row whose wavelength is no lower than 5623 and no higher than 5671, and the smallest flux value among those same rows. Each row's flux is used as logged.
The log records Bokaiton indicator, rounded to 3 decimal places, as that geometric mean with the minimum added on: 2.950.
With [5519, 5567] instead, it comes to 3.031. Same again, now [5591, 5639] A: 3.012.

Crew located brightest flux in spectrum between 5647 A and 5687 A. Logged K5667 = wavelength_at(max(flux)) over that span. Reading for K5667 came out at 5669.0 A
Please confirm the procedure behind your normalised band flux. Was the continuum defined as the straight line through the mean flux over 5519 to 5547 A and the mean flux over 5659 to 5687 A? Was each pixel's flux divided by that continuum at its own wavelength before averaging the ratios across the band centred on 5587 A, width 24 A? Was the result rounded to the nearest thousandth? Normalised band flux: 0.983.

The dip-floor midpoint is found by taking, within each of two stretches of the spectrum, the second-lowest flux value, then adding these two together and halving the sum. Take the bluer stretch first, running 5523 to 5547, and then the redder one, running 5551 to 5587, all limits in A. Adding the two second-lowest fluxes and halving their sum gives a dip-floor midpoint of 1.40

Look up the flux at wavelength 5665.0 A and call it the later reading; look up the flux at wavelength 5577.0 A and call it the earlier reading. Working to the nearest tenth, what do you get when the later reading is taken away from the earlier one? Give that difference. -0.2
